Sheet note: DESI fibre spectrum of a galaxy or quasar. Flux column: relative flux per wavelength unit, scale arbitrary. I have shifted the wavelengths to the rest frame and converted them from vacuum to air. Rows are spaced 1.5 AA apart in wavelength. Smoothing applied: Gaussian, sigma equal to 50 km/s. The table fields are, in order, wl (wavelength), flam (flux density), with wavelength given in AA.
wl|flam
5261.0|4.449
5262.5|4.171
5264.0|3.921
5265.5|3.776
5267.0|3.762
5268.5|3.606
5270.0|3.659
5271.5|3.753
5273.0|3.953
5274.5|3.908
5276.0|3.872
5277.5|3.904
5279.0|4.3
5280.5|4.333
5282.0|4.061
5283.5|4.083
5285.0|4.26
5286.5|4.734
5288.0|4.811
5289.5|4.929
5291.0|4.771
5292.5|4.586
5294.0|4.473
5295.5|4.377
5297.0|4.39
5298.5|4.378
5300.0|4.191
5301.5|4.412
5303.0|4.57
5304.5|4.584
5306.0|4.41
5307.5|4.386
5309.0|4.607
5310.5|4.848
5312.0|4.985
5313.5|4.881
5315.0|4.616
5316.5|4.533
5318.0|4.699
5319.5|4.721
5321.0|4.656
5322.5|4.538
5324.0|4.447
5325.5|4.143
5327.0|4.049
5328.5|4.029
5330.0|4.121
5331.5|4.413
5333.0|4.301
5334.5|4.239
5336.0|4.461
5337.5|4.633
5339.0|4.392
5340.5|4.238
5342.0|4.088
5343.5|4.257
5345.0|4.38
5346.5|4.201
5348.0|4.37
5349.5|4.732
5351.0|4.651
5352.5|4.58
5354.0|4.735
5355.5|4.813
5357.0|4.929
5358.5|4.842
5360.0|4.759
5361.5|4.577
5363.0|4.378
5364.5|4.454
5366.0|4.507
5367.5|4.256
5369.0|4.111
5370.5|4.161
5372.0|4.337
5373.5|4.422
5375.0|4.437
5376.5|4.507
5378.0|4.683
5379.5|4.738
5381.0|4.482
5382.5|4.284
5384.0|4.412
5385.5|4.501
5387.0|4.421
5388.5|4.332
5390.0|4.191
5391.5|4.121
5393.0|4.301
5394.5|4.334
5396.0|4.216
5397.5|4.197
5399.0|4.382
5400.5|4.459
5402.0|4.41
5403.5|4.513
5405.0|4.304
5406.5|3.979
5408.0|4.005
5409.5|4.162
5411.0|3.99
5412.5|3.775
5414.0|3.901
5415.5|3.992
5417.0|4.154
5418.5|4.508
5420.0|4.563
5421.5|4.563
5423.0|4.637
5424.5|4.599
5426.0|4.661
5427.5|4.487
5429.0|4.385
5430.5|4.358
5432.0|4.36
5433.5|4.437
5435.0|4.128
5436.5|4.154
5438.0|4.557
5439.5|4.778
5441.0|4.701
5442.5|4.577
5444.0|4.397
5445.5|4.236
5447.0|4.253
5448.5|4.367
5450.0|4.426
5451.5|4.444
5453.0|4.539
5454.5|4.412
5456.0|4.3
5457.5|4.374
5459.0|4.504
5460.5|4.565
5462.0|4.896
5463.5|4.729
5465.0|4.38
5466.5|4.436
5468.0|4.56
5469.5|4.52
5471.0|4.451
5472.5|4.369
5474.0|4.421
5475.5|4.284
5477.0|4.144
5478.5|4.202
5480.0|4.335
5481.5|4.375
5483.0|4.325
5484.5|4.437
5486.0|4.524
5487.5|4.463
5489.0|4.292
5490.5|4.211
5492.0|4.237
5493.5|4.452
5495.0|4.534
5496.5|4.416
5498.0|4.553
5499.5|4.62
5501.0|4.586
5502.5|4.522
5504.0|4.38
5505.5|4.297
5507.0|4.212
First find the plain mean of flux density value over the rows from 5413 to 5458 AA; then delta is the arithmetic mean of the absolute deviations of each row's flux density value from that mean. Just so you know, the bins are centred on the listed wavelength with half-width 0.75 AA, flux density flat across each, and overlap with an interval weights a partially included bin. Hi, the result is 0.16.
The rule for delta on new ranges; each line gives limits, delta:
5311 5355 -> 0.21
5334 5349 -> 0.12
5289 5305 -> 0.16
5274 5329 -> 0.24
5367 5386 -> 0.14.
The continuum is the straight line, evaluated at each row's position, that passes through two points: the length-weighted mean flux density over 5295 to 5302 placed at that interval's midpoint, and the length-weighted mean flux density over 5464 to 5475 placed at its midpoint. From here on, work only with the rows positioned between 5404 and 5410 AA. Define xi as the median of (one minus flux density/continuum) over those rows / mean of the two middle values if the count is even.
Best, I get 0.07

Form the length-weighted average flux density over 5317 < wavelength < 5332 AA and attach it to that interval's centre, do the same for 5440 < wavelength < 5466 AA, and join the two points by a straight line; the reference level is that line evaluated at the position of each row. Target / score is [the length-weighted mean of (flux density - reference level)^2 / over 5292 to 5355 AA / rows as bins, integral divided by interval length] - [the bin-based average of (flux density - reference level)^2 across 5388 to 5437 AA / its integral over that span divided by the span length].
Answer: -0.015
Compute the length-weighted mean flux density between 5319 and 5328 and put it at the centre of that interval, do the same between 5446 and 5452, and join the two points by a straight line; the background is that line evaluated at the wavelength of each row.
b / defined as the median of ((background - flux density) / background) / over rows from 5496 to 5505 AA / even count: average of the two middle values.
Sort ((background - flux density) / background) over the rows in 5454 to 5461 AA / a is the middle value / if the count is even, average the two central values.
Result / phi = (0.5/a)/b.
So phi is 992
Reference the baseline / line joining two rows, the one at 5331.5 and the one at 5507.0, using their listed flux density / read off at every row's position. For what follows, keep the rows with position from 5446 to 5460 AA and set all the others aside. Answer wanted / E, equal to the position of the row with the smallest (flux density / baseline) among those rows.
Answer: 5447.0 AA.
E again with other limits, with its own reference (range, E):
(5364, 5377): 5369.0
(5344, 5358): 5346.5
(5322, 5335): 5328.5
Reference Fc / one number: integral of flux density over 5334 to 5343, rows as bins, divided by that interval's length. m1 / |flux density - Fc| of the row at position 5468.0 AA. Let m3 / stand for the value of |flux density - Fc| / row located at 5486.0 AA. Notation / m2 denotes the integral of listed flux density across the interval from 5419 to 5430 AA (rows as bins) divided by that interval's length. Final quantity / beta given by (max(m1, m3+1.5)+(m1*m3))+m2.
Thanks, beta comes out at 6.27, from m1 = 0.22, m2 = 4.55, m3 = 0.18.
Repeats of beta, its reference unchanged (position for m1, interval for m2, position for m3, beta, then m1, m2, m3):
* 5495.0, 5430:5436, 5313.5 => 6.45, 0.19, 4.31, 0.54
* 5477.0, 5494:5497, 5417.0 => 6.20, 0.20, 4.48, 0.19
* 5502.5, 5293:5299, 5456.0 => 5.96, 0.18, 4.41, 0.04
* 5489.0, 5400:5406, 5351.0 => 6.23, 0.05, 4.40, 0.31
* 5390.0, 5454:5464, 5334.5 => 6.16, 0.15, 4.54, 0.10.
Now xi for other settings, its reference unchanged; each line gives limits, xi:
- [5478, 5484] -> 0.03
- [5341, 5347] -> 0.03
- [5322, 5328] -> 0.02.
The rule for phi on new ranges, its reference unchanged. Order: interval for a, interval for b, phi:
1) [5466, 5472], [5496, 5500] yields 357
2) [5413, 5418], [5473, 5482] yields 558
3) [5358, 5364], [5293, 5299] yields -1134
